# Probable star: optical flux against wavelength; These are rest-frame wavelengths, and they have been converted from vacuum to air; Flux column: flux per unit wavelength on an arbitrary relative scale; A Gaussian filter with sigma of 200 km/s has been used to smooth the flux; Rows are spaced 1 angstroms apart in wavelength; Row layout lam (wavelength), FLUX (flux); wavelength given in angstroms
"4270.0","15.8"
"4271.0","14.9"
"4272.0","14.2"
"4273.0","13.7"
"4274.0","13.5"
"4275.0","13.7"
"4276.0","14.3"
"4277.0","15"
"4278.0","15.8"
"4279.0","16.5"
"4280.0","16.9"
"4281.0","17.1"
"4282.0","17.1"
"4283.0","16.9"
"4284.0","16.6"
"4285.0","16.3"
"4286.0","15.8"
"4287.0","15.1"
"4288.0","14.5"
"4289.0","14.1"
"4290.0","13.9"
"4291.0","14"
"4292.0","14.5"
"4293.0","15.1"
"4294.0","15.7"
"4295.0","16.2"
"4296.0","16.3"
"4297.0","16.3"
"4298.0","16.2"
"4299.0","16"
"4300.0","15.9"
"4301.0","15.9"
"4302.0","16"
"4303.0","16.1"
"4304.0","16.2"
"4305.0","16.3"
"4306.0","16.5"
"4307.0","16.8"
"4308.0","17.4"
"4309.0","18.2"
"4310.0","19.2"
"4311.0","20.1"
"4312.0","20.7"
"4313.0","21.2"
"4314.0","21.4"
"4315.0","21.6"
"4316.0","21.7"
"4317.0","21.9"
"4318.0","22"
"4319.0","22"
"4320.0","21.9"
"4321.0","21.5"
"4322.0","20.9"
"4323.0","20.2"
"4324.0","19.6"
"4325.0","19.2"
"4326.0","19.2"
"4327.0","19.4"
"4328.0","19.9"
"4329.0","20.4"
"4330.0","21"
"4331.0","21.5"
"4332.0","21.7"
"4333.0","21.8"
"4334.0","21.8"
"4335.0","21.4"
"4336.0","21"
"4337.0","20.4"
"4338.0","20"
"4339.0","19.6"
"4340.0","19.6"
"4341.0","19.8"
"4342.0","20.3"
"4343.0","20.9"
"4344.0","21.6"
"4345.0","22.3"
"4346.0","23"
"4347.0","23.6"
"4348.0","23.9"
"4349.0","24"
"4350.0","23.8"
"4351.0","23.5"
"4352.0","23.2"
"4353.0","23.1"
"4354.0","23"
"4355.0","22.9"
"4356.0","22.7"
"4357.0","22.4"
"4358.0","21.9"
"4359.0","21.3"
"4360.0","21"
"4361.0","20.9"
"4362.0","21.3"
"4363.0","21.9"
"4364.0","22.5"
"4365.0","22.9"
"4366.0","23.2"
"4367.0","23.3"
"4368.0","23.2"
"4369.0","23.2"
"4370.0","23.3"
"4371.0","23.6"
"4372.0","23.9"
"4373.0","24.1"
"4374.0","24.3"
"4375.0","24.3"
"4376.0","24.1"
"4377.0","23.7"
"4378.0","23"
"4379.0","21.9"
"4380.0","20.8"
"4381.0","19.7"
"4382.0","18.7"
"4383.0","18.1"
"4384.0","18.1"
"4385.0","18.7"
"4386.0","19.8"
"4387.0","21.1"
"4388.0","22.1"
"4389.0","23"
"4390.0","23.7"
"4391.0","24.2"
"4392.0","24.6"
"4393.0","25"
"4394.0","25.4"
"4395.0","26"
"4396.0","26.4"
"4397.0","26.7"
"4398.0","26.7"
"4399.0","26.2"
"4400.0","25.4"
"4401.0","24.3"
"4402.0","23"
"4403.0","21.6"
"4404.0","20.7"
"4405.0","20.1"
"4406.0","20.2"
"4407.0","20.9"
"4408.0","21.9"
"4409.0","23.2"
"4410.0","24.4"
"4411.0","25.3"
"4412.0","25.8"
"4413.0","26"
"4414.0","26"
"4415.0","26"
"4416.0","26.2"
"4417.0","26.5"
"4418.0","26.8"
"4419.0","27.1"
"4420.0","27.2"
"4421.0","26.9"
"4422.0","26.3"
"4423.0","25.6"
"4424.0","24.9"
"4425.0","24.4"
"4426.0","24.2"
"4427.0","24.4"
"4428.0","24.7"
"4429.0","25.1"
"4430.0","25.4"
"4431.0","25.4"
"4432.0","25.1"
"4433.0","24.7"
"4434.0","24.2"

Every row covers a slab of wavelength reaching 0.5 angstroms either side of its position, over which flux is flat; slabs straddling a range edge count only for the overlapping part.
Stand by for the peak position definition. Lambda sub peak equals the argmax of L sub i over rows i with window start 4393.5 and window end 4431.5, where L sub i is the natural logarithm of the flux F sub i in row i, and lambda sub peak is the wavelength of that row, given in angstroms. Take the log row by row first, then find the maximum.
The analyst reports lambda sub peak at 4420.0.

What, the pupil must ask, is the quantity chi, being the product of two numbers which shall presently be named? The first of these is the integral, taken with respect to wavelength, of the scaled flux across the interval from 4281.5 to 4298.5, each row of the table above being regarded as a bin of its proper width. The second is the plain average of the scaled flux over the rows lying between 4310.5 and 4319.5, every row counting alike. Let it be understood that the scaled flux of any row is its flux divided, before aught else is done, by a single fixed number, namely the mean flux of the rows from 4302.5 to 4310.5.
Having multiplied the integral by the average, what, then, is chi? 19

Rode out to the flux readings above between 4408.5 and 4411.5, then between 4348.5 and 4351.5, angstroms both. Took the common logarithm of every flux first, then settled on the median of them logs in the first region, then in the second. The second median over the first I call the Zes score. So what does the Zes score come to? 0.99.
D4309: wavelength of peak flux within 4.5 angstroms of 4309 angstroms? 4313.0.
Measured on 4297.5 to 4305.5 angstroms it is 4305.0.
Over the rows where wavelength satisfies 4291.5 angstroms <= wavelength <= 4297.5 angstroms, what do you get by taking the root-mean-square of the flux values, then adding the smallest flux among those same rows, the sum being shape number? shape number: 30.2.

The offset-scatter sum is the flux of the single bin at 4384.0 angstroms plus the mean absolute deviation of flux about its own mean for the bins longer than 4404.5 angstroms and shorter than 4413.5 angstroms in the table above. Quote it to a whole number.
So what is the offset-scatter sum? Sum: 20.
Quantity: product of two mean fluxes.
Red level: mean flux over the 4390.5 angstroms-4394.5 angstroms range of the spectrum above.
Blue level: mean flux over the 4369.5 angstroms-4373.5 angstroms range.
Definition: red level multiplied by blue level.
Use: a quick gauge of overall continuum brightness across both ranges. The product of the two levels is 588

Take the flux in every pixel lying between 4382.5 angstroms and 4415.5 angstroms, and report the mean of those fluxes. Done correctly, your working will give 23.4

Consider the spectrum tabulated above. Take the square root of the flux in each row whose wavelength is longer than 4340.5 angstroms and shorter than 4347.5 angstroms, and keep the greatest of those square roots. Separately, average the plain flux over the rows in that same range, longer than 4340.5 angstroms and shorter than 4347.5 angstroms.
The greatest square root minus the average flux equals -16.8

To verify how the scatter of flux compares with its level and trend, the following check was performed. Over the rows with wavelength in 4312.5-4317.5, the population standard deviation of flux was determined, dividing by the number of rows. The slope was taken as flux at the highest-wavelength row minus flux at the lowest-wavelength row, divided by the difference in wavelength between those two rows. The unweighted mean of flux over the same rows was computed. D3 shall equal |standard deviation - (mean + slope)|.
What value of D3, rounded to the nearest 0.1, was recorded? 21.5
